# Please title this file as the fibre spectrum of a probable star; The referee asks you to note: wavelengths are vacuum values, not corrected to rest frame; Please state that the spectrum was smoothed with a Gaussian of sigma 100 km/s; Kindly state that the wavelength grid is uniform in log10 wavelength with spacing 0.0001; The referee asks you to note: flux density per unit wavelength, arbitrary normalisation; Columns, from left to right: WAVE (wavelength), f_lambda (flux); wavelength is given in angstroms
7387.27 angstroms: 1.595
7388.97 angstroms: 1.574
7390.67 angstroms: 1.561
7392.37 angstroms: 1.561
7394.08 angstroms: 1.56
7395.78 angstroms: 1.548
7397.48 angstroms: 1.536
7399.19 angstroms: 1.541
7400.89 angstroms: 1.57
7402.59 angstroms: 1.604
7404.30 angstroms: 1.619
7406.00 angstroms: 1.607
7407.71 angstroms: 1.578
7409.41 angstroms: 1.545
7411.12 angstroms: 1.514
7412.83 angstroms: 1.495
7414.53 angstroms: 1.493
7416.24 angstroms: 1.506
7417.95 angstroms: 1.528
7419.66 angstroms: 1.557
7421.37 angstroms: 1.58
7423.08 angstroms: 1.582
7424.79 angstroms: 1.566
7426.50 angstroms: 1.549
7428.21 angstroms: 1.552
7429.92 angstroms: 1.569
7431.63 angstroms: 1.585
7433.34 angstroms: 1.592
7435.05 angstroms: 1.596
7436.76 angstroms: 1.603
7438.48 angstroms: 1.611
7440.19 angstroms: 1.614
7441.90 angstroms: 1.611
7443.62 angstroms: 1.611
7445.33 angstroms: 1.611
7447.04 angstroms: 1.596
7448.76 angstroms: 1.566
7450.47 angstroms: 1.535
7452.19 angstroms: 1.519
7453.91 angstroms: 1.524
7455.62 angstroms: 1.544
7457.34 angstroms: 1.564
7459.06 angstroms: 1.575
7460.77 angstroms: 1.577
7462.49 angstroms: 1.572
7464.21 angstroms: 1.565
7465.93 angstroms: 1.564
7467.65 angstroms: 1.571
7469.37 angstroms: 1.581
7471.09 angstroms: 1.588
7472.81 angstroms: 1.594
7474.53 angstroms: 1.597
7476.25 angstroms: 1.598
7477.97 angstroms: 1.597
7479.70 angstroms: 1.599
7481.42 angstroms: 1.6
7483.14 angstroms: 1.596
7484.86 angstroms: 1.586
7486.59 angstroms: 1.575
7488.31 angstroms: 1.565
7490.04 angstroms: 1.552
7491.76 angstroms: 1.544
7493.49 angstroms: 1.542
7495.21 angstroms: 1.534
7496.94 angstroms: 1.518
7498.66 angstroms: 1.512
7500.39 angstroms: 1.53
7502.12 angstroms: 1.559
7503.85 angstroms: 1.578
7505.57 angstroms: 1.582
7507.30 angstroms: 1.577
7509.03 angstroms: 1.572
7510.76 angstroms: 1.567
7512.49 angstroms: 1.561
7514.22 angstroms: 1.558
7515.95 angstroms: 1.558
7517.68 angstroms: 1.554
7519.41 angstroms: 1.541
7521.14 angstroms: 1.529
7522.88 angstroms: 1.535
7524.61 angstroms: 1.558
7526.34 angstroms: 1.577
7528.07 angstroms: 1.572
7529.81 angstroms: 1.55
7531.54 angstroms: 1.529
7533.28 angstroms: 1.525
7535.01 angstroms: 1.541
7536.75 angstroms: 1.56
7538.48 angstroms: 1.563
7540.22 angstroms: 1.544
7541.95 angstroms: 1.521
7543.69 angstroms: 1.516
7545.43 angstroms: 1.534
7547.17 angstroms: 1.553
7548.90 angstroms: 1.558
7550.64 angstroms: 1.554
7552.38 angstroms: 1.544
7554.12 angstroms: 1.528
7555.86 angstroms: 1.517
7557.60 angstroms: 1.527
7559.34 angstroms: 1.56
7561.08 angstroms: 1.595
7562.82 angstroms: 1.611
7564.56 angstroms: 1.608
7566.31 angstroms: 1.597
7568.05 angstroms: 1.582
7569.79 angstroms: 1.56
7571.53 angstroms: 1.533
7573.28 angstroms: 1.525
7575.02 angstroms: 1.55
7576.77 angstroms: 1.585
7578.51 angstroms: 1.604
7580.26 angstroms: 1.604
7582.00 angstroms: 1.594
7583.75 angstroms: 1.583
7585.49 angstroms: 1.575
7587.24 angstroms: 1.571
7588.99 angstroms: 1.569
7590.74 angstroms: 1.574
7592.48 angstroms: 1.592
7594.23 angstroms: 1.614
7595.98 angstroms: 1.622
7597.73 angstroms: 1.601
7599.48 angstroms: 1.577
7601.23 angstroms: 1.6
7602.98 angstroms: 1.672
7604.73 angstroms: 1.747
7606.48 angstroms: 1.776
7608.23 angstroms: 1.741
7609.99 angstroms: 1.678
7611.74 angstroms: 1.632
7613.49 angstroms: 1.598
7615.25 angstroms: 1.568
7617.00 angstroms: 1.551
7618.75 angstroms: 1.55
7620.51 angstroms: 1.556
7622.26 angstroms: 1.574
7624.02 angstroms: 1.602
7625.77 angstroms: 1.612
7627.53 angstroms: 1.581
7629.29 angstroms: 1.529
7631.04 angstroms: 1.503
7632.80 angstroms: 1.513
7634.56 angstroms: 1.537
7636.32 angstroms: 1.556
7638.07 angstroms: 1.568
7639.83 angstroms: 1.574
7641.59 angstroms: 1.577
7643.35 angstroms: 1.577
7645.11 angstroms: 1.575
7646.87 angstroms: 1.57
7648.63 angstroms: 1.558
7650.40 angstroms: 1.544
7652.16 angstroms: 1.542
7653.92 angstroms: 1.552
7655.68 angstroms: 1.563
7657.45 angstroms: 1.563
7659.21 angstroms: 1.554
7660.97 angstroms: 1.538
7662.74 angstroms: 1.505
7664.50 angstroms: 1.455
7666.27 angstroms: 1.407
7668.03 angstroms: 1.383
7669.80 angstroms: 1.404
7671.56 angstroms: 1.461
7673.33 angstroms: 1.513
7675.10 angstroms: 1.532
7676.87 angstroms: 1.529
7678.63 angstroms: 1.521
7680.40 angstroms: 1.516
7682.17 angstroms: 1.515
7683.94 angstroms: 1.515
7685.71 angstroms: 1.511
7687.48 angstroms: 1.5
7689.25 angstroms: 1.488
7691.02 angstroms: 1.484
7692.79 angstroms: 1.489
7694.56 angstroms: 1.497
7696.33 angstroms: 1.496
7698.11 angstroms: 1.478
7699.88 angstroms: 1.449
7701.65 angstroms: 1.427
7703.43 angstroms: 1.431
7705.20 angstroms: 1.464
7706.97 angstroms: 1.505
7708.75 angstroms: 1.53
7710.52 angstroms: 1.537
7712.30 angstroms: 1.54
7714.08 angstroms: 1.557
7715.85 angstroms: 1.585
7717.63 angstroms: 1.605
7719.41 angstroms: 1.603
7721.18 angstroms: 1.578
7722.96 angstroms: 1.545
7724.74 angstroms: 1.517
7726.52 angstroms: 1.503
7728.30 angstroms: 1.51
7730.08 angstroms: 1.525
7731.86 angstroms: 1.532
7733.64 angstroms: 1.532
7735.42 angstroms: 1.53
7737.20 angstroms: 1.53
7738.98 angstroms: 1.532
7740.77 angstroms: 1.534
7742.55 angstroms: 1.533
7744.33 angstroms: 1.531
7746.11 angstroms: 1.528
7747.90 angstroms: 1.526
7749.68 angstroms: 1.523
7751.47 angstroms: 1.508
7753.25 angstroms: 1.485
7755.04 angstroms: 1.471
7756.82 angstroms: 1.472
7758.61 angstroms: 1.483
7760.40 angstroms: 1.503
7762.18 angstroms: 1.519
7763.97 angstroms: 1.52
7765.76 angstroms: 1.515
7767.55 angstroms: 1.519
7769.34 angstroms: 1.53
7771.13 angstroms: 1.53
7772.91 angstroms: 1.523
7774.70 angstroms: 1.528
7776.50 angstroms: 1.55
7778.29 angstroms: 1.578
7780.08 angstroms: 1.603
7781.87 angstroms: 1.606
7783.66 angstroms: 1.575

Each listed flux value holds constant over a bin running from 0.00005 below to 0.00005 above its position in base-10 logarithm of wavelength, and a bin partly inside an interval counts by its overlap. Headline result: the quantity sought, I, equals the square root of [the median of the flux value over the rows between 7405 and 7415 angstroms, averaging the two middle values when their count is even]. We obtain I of 1.24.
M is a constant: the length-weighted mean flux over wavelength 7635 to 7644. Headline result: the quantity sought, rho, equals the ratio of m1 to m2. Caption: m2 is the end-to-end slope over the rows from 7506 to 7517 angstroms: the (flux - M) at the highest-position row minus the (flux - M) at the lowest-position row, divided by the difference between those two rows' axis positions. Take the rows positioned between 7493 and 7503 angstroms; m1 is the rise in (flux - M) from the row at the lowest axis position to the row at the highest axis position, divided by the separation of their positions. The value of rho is -0.9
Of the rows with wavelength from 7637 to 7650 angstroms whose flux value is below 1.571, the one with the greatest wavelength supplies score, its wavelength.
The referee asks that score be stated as 7648.63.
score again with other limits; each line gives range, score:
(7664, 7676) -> 7675.10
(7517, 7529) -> 7524.61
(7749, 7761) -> 7760.40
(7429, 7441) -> 7429.92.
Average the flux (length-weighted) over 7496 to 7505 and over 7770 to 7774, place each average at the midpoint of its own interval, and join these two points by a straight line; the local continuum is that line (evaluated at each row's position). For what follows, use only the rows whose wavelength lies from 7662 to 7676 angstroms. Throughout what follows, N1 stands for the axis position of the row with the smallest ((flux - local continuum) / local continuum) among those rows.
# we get 7668.03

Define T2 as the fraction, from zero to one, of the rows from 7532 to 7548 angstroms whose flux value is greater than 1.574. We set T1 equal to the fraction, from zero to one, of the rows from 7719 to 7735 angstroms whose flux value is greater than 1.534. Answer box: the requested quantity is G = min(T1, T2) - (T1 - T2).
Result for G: -0.33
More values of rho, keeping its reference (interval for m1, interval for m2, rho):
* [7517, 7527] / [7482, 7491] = -0.4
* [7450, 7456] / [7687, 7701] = -0.4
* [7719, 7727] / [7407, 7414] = 0.9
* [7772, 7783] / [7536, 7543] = -1.2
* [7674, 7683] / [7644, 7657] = 2.1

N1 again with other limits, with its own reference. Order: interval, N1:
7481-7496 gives 7495.21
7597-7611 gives 7599.48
